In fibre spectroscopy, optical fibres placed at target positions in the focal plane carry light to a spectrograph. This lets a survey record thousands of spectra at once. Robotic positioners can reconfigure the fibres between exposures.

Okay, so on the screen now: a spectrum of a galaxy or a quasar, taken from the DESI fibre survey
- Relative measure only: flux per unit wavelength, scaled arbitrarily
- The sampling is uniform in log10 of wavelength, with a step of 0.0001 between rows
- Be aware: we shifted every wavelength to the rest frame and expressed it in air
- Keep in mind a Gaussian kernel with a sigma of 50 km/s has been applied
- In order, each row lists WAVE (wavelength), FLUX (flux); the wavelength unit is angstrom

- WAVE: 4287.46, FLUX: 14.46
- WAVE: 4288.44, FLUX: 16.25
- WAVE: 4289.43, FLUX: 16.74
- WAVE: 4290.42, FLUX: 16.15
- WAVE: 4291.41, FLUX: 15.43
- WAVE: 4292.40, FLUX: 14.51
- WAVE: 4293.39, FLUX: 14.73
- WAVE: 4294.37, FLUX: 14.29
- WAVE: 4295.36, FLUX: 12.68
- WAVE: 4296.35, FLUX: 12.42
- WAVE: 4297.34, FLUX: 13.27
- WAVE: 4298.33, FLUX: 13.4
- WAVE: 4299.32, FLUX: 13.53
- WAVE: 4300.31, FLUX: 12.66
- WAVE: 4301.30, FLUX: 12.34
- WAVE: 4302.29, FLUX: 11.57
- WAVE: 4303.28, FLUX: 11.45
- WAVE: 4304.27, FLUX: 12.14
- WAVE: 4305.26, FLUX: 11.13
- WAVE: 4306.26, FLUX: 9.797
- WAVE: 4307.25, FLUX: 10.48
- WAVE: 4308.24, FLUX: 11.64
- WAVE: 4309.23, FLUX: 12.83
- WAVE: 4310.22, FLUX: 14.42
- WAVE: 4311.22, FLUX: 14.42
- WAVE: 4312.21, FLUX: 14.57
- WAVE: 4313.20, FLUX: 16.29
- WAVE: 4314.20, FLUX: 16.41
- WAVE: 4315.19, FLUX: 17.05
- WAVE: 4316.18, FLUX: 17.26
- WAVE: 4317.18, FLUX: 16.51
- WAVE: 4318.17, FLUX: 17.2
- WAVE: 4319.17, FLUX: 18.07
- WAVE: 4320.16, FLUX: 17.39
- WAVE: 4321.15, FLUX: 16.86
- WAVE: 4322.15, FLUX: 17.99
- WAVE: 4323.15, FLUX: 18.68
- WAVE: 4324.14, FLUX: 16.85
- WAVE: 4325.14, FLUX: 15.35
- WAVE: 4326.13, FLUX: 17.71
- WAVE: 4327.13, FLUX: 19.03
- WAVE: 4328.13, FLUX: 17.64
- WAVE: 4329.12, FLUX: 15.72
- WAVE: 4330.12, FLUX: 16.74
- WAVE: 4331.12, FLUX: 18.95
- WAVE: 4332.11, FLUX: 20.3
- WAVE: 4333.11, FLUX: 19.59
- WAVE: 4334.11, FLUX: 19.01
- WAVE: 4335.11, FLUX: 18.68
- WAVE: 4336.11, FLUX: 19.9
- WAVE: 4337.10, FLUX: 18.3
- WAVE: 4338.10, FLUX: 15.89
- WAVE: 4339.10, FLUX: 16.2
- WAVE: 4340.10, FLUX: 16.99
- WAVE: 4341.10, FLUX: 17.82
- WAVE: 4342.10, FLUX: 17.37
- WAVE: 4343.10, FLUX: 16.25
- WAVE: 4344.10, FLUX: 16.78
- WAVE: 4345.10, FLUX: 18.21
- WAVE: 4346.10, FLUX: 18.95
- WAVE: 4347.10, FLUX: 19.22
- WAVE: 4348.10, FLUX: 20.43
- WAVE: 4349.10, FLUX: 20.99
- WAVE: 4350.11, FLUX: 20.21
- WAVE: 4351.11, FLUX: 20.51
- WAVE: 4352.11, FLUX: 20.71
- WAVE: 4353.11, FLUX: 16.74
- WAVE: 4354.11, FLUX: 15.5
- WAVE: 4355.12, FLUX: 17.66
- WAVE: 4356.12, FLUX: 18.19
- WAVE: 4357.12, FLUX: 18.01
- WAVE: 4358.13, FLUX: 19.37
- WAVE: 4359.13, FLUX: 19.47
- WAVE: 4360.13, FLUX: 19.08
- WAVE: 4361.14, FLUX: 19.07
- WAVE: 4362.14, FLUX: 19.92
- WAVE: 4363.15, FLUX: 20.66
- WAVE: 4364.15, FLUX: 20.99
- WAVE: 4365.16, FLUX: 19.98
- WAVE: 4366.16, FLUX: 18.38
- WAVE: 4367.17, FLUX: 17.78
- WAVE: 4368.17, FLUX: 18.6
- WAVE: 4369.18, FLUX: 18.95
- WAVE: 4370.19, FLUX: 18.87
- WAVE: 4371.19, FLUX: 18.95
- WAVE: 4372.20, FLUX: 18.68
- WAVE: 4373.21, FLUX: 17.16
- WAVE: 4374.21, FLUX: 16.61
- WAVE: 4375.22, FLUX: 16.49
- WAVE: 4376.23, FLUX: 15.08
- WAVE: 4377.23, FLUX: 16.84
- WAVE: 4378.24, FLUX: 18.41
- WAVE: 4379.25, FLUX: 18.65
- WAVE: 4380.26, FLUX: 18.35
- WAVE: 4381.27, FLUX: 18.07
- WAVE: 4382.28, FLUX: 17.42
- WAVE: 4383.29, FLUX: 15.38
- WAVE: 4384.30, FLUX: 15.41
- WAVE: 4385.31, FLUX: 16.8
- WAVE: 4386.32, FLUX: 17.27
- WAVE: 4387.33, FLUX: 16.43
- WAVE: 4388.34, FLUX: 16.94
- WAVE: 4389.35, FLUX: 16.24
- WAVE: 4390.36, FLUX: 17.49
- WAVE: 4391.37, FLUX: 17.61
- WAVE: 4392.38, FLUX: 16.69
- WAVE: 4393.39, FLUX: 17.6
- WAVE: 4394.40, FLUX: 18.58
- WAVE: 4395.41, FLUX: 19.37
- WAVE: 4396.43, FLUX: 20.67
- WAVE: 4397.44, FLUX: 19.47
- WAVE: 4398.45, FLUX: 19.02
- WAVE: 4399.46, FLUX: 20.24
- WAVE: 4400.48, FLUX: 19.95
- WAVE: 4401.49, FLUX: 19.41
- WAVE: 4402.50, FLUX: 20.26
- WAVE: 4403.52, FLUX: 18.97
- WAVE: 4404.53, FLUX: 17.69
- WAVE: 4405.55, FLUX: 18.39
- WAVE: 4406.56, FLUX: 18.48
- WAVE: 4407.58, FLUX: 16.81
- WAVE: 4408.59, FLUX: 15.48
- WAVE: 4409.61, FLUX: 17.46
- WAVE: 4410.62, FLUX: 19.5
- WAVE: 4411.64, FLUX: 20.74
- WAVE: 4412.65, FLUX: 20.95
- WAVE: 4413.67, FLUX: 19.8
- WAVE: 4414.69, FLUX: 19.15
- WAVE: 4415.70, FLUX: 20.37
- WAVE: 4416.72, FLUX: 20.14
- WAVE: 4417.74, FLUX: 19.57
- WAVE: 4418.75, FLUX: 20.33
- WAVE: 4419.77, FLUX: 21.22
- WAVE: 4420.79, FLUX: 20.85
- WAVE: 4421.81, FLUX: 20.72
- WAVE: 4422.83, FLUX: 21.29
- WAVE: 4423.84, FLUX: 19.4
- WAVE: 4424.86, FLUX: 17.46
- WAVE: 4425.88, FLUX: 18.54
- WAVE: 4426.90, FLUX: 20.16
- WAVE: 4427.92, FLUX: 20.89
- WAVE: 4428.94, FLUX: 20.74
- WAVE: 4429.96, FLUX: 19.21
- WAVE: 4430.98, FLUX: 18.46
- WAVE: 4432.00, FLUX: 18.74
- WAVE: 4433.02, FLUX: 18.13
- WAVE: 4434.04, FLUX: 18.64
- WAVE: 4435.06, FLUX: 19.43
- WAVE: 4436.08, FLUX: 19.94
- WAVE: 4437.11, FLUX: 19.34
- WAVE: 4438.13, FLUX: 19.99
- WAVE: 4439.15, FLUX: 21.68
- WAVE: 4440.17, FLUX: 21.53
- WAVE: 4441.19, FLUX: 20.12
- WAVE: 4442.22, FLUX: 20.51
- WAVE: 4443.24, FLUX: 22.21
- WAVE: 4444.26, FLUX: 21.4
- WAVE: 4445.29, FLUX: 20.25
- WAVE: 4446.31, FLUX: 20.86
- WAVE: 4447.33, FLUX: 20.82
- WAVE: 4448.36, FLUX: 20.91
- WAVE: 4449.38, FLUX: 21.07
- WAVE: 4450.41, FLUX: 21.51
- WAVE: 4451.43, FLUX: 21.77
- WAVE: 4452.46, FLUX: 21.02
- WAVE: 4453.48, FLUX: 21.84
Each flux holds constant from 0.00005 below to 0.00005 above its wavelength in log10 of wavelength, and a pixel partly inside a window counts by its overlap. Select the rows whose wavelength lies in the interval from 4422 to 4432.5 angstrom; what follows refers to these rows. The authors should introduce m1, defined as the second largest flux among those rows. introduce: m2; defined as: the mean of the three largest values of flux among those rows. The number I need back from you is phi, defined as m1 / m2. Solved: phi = 1.00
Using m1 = 20.89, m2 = 21.0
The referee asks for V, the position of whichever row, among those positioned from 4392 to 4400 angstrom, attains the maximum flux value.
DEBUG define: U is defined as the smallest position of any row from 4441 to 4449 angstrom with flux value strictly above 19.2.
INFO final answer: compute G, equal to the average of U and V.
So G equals 4418.8 angstrom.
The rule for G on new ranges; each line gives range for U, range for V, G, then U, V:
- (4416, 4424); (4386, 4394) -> 4404.0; 4416.72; 4391.37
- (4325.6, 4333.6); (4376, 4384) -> 4355.7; 4332.11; 4379.25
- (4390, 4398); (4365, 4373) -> 4380.3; 4395.41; 4365.16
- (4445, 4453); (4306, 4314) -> 4379.2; 4445.29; 4313.20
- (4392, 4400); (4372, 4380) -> 4383.8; 4395.41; 4372.20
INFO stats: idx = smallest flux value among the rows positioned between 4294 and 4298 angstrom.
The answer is 12.42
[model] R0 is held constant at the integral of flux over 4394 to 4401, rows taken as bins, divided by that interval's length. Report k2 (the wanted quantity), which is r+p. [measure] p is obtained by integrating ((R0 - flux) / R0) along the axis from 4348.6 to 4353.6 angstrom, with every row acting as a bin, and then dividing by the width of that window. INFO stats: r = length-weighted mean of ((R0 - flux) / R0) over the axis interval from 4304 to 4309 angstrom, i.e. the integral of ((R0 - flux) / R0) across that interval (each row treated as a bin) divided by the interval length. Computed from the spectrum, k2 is 0.4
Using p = -0.01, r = 0.44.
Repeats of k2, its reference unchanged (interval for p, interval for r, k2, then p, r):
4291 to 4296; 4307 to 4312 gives 0.6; 0.27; 0.34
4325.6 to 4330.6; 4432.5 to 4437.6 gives 0.1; 0.12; 0.03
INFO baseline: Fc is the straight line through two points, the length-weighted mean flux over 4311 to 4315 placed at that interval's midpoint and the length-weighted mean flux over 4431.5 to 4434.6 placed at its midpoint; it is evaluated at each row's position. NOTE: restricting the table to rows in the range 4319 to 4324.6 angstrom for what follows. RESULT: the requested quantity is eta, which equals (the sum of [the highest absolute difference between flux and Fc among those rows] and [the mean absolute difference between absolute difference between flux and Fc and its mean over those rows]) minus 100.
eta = -96.6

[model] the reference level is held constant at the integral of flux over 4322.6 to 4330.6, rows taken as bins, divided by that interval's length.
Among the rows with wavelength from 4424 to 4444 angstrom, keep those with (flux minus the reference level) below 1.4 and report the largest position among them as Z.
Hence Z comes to 4433.02 angstrom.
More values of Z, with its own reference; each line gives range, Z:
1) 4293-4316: 4315.19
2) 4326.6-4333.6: 4330.12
